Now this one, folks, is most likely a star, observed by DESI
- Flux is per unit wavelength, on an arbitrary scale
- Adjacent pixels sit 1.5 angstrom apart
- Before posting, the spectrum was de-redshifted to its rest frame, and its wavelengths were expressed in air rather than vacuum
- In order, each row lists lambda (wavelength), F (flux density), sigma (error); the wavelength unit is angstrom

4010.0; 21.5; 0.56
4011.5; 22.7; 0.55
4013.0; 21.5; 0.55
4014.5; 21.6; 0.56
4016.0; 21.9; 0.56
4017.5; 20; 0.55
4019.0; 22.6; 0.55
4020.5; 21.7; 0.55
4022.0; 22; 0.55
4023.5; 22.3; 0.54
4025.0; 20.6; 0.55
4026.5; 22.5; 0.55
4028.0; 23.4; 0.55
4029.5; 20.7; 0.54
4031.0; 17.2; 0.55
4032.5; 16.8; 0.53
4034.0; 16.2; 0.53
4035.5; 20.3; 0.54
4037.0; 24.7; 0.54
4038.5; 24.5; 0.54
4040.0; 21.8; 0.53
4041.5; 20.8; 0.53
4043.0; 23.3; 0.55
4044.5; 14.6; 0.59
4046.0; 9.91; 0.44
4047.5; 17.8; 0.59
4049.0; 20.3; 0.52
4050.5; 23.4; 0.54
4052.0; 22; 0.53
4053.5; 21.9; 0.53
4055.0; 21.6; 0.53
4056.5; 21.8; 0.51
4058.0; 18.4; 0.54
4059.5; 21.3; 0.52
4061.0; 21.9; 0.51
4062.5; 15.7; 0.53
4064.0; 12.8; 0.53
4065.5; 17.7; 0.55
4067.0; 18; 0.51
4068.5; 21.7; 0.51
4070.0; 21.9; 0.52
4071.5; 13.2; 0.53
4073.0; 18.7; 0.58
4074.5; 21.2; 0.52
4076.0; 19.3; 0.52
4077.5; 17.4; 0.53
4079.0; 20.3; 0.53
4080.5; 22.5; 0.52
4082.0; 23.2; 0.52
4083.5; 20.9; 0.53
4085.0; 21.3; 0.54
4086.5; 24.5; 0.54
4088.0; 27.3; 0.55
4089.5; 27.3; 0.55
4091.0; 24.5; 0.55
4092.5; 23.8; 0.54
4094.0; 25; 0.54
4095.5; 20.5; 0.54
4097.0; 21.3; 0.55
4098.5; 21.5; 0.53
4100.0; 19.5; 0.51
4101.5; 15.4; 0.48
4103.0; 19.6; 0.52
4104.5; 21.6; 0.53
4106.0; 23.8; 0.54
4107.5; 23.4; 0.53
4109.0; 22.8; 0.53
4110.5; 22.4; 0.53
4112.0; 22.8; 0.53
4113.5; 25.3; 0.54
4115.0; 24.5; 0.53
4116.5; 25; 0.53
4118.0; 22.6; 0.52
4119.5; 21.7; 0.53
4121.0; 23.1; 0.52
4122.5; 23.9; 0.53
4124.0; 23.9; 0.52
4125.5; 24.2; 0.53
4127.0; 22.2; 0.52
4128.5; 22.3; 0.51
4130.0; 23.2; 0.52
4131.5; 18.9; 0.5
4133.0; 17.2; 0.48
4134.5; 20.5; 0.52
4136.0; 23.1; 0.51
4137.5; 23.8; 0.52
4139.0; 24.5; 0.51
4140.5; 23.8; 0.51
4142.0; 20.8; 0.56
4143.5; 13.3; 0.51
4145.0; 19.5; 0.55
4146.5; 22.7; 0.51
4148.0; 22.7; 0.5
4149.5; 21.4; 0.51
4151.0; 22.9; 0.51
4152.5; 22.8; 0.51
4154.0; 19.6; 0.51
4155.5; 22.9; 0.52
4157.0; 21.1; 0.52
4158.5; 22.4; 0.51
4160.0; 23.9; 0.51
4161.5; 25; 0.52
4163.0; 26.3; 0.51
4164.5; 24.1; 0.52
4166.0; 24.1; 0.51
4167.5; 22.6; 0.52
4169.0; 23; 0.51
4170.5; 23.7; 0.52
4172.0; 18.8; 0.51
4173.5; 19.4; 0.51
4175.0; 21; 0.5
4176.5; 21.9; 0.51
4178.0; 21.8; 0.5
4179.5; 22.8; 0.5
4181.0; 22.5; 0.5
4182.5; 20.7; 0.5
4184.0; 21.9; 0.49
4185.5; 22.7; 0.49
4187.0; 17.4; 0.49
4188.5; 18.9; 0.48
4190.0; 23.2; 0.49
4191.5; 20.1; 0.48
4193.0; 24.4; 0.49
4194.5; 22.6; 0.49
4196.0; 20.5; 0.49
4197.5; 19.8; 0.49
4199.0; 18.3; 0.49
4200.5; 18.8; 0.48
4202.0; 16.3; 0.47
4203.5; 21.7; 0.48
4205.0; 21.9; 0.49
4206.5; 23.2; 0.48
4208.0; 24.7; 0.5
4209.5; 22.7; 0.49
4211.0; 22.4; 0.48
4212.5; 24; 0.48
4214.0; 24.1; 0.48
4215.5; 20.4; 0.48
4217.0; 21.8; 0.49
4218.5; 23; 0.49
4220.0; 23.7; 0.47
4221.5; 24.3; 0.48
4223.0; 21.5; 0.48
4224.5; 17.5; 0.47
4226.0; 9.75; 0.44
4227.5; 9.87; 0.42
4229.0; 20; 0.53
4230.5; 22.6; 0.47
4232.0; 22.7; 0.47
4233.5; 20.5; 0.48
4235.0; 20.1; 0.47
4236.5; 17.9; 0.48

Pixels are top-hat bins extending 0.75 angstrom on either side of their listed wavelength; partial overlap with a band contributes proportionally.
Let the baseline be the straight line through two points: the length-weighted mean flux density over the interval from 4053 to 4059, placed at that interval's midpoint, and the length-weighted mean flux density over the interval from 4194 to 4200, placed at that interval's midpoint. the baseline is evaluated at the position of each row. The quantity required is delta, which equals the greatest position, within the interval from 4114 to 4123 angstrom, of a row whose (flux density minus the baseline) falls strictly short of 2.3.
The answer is 4119.5 angstrom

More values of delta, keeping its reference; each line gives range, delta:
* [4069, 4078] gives 4077.5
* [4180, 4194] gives 4191.5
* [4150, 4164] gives 4158.5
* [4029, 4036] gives 4035.5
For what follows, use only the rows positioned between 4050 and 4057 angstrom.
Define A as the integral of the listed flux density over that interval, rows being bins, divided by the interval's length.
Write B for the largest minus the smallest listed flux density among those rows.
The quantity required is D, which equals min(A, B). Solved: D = 2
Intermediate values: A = 22.1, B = 2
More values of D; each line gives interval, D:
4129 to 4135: 6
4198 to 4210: 8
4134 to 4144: 11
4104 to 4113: 2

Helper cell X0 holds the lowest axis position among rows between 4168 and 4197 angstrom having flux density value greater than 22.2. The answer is 4169.0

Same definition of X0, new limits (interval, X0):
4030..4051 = 4037.0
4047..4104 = 4050.5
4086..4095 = 4086.5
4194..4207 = 4194.5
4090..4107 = 4091.0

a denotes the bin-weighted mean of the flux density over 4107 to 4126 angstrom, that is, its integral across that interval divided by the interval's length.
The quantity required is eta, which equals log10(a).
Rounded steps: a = 23.5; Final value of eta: 1.37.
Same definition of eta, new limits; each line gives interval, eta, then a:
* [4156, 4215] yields 1.34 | 21.9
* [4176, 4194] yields 1.33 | 21.5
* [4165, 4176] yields 1.34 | 21.9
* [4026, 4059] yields 1.30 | 20.2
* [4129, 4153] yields 1.33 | 21.3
